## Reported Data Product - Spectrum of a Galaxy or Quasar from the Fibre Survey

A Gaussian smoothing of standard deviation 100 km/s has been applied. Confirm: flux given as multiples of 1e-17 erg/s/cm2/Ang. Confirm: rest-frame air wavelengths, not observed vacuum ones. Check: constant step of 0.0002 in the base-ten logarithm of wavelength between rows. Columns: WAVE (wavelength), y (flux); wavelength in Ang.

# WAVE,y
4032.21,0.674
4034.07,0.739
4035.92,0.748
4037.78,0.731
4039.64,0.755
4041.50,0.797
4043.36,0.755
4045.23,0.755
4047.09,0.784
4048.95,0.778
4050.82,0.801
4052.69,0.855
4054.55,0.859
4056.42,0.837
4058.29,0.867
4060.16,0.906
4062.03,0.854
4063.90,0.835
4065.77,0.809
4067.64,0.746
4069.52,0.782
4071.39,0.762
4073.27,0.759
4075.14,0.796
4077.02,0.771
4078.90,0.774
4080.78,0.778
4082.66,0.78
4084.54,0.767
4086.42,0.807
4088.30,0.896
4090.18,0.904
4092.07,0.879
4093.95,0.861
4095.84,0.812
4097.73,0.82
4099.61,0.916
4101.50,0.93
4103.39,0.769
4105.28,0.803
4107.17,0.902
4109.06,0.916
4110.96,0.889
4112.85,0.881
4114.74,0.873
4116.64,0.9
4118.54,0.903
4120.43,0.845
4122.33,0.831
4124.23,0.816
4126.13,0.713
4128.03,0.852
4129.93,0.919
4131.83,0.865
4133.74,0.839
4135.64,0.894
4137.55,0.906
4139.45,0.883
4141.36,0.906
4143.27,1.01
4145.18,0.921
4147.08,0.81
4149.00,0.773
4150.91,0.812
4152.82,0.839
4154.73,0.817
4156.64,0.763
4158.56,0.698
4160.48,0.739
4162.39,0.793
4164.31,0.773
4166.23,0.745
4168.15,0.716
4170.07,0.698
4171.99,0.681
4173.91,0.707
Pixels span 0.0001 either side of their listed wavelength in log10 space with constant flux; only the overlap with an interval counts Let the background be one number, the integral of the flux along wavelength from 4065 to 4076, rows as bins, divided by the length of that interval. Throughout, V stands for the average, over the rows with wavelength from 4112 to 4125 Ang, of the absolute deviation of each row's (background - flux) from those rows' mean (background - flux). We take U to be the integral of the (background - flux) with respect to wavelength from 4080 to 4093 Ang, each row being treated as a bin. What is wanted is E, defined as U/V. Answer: -25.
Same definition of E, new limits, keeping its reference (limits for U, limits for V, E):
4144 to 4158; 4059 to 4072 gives -14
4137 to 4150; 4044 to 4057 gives -42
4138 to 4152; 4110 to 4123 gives -65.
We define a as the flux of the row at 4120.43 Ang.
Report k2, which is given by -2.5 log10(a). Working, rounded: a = 0.845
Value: 0.18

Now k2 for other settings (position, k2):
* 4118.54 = 0.11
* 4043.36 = 0.31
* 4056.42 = 0.19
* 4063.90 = 0.20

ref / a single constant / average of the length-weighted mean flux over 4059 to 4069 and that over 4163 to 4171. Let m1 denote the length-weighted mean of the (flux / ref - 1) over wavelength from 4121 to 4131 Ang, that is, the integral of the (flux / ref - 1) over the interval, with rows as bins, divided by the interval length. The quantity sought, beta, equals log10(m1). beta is -1.2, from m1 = 0.06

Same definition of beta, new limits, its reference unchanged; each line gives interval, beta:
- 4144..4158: -1.3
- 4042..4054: -2.0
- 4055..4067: -1.1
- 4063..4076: -2.6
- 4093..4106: -1.1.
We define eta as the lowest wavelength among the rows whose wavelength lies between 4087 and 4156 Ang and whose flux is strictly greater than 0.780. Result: 4088.30 Ang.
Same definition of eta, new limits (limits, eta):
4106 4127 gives 4107.17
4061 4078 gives 4062.03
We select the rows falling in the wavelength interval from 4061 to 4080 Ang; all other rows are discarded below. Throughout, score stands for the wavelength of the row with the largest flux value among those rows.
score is 4062.03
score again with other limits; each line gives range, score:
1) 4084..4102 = 4101.50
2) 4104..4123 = 4109.06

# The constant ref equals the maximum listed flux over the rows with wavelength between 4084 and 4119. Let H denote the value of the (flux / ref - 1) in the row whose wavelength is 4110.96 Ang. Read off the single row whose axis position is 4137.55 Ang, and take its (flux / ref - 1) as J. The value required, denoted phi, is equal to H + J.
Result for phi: -0.07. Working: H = -0.04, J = -0.026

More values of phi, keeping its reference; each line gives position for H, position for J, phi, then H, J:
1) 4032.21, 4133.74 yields -0.37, -0.28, -0.098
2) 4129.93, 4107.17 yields -0.04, -0.01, -0.030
